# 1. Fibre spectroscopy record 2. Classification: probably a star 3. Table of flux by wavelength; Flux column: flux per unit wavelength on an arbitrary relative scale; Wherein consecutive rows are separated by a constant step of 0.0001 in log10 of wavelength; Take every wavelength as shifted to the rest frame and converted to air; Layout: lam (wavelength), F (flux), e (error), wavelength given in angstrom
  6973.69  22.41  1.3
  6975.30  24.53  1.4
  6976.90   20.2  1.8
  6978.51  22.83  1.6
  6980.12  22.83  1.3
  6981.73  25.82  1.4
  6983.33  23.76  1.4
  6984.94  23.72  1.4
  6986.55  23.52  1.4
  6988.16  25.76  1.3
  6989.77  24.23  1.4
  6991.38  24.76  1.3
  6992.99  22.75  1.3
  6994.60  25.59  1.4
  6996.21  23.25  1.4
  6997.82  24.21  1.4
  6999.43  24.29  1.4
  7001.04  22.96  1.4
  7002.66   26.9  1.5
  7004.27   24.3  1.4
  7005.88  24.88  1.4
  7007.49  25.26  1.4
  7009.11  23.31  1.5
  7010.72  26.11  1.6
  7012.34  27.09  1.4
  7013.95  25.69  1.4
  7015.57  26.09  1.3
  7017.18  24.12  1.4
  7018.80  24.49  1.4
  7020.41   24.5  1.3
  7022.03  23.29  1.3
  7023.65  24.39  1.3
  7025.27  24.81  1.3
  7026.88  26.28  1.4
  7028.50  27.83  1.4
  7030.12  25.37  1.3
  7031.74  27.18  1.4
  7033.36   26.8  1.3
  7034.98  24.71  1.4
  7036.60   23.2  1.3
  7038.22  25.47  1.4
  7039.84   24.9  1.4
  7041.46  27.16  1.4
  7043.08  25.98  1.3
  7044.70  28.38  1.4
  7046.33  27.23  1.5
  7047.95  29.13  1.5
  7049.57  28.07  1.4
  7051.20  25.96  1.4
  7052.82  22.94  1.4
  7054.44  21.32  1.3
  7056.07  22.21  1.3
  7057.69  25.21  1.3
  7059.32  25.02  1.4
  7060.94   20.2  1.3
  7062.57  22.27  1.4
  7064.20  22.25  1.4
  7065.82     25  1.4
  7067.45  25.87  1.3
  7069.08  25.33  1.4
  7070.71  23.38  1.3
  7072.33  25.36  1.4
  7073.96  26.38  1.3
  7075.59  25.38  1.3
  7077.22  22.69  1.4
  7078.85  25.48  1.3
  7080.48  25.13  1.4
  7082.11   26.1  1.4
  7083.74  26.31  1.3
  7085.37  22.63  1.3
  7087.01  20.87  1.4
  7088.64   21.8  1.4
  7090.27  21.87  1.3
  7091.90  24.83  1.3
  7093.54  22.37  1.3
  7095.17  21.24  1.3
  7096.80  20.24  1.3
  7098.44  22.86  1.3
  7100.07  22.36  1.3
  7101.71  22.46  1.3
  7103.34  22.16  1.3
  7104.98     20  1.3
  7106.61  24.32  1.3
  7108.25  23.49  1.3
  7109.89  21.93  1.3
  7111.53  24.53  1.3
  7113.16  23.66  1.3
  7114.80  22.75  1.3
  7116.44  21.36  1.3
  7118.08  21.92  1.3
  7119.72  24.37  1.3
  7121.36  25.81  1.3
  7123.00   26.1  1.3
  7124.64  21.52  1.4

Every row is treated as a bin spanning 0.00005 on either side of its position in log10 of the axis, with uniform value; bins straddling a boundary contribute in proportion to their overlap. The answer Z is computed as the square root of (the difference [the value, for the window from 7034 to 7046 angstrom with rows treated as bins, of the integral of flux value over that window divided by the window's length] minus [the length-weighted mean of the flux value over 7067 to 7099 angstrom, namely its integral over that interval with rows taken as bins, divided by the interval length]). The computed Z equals 1.40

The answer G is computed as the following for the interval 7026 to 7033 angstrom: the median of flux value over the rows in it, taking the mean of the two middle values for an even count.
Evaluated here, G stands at 26.7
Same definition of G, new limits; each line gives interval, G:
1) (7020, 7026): 24.4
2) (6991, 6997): 24.0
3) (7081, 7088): 24.4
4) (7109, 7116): 23.2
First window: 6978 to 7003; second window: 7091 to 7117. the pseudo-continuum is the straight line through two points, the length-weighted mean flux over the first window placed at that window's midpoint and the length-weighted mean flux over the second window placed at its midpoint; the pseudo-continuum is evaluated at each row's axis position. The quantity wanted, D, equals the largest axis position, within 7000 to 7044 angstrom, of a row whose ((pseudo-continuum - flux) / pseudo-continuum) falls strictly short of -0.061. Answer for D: 7043.08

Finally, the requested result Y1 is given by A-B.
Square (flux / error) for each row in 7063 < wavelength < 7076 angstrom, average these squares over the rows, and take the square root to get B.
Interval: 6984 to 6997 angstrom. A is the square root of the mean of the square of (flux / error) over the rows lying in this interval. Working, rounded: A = 17.8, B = 18.5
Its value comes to -0.7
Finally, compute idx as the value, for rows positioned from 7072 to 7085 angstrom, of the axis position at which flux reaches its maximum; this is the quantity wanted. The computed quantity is 7073.96 angstrom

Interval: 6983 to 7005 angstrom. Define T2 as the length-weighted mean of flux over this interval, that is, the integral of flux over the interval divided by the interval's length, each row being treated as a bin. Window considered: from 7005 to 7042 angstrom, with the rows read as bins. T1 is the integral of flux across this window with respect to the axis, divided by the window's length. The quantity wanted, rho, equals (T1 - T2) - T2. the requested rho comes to -23.3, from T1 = 25.3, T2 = 24.3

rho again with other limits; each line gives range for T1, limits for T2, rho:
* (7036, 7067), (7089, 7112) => -20.0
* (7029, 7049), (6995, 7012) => -22.9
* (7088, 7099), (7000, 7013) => -27.9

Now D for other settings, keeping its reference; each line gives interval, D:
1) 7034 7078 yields 7075.59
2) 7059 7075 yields 7073.96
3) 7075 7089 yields 7083.74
